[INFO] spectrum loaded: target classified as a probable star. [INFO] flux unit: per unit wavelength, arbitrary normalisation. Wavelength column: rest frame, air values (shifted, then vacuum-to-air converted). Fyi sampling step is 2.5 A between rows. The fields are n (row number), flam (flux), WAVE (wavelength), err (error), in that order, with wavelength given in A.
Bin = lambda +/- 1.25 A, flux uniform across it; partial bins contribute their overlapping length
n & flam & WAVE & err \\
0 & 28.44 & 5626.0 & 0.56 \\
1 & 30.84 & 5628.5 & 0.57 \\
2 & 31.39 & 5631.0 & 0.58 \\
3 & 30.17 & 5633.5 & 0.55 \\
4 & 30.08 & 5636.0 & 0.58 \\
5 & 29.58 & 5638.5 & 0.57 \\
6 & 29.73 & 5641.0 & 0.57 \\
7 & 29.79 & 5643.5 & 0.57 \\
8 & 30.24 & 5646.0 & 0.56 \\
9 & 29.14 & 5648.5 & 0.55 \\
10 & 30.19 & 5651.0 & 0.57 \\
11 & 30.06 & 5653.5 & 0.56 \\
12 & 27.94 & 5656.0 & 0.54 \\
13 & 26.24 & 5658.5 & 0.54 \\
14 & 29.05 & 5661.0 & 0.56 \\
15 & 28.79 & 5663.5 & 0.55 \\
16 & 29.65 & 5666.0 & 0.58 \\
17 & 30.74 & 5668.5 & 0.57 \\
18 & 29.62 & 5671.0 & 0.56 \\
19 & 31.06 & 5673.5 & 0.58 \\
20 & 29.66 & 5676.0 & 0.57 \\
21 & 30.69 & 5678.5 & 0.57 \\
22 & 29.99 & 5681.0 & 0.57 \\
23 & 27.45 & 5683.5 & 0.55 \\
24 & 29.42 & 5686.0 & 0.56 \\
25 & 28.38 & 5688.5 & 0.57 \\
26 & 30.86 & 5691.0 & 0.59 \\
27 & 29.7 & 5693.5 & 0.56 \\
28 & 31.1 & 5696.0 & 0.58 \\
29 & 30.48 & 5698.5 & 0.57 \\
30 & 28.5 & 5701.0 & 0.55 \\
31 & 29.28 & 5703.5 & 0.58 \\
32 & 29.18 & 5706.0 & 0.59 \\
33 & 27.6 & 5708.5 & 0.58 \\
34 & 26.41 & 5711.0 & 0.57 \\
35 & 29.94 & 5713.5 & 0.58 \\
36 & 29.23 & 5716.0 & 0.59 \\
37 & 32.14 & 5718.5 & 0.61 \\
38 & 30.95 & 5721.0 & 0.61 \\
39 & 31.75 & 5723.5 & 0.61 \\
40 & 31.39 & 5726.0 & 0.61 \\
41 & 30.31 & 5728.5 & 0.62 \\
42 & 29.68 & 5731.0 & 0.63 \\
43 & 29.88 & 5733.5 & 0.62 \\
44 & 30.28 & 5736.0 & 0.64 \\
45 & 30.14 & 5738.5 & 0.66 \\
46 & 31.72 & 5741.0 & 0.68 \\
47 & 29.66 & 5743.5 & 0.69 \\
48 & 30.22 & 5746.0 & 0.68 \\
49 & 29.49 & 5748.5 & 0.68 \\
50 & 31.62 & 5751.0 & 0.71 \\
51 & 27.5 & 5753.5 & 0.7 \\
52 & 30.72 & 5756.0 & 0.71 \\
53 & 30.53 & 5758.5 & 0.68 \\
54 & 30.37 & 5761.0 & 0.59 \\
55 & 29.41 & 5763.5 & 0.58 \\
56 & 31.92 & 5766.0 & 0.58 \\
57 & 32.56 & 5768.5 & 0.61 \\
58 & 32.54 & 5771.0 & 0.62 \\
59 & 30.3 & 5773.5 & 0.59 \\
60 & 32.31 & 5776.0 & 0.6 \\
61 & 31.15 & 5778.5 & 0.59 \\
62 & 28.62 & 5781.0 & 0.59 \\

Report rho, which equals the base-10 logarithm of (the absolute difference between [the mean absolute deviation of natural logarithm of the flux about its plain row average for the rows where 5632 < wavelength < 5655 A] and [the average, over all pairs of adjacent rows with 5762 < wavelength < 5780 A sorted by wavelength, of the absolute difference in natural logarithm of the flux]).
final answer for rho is -1.4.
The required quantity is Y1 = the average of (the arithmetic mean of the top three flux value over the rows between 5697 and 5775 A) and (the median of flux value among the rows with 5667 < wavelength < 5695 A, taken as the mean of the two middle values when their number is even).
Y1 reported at 31.1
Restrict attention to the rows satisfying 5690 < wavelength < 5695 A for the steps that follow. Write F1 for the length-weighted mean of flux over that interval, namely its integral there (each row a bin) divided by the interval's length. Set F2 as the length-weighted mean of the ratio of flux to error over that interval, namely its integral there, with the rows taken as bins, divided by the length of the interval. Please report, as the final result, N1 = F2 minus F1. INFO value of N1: 22.4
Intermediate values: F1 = 30.3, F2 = 53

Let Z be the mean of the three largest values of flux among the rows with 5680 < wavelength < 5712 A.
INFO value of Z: 30.8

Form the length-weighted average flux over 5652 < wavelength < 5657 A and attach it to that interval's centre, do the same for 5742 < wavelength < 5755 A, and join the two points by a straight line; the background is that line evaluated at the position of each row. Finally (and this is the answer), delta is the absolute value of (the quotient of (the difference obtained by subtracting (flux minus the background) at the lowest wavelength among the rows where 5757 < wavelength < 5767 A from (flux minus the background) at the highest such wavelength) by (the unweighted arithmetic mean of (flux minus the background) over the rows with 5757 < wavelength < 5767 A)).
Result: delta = 1.9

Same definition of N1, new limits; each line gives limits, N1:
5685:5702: 22.6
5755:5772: 19.1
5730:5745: 16.0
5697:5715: 21.3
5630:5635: 23.7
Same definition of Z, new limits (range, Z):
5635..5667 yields 30.2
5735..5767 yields 31.8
